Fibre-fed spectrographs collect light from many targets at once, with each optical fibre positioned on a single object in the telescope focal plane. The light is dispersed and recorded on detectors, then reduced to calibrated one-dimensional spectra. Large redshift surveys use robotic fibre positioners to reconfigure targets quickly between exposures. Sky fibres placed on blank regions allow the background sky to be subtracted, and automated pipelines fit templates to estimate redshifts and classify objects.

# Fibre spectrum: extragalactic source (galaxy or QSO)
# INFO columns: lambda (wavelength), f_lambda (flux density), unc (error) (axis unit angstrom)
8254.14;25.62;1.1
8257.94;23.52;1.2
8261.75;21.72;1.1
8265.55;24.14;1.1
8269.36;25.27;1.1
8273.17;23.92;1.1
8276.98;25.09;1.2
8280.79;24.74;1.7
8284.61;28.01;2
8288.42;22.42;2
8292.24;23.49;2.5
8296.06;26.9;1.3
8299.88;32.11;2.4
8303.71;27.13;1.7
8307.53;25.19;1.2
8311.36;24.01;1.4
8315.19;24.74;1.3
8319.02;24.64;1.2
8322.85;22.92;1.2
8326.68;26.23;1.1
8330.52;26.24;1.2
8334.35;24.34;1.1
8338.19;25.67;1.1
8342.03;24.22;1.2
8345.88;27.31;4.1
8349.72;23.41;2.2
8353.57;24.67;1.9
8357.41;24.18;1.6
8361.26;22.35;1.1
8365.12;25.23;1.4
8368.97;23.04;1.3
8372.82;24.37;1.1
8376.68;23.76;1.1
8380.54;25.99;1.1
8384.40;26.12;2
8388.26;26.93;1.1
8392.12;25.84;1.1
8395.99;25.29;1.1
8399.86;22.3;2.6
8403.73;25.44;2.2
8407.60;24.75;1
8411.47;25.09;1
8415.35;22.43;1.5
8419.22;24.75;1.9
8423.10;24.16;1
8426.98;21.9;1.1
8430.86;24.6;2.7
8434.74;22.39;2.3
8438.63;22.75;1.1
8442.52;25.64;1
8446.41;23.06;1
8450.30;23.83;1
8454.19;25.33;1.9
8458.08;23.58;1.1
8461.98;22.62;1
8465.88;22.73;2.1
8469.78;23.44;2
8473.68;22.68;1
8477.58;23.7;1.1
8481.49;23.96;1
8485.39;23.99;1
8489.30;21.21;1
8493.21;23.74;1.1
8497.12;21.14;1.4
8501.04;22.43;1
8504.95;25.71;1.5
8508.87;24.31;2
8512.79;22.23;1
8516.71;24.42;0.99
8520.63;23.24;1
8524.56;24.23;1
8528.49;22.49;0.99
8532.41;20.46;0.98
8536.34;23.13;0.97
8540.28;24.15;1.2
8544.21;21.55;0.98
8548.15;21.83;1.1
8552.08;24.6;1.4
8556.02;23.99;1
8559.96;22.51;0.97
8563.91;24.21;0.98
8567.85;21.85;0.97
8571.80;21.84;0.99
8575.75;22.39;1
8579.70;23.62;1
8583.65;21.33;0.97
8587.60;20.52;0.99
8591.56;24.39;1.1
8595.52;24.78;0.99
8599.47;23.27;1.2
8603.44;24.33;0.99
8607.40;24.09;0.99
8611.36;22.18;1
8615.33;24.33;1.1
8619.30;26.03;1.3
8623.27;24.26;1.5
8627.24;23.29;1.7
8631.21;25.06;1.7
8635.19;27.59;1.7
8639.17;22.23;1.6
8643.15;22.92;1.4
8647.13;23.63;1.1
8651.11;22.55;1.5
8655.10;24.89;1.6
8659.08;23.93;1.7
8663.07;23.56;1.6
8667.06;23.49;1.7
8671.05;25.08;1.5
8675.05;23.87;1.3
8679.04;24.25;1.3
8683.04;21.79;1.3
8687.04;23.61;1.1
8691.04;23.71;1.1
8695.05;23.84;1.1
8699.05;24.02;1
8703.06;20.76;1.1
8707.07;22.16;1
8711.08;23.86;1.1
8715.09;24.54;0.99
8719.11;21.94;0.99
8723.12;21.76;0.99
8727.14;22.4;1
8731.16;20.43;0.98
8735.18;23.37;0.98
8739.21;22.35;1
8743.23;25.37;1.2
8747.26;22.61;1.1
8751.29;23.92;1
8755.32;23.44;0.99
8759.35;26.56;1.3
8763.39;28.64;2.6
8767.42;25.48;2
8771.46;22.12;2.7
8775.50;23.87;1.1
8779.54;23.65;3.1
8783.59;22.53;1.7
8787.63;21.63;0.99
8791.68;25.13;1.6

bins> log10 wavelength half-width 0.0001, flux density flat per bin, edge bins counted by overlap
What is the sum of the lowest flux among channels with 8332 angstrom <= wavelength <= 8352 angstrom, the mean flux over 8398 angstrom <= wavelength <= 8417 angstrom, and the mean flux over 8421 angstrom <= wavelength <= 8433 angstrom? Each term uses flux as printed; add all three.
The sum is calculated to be 71.0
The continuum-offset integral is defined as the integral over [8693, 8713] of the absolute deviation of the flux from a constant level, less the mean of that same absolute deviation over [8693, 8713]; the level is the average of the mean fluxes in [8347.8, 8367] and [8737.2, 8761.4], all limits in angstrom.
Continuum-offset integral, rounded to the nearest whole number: 21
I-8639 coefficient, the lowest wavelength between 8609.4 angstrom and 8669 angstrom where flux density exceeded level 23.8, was 8615.33 angstrom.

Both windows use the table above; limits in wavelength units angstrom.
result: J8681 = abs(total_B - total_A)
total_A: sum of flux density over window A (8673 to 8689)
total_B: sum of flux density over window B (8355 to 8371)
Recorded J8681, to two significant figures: 1.3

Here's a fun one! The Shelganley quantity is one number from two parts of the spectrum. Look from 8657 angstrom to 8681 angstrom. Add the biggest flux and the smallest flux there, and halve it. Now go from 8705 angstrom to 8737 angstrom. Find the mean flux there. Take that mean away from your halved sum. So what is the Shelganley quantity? 1.7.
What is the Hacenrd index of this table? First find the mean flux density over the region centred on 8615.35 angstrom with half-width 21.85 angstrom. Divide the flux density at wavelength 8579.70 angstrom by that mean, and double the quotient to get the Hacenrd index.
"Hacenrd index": 1.93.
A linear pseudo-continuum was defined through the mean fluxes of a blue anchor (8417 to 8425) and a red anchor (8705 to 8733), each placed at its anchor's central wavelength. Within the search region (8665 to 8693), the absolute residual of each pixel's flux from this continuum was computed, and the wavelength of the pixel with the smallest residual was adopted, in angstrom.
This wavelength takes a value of 8667.06 angstrom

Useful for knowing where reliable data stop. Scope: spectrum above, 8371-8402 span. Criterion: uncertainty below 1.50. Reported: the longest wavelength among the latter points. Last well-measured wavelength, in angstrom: 8395.99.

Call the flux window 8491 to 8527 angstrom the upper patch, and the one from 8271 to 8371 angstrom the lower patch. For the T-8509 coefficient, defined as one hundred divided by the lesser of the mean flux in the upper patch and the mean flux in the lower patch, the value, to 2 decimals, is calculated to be 4.26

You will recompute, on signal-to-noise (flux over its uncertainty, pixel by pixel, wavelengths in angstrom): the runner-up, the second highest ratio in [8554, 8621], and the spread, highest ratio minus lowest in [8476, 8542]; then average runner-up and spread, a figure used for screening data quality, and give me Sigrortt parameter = 18.6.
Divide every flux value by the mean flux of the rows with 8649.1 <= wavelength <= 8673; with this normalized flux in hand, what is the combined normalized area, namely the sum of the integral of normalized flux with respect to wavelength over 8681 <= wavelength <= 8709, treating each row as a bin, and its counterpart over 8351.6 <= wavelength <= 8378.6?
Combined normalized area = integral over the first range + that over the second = 53.8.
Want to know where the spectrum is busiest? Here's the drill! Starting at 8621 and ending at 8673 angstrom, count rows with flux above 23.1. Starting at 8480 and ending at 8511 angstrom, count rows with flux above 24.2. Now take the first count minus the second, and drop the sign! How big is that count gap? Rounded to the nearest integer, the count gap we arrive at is 8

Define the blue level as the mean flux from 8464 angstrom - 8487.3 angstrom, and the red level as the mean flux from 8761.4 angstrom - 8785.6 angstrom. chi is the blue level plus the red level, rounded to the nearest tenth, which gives 47.8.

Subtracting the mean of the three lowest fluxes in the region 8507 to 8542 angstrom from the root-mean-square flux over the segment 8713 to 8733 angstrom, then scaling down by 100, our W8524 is 0.0053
